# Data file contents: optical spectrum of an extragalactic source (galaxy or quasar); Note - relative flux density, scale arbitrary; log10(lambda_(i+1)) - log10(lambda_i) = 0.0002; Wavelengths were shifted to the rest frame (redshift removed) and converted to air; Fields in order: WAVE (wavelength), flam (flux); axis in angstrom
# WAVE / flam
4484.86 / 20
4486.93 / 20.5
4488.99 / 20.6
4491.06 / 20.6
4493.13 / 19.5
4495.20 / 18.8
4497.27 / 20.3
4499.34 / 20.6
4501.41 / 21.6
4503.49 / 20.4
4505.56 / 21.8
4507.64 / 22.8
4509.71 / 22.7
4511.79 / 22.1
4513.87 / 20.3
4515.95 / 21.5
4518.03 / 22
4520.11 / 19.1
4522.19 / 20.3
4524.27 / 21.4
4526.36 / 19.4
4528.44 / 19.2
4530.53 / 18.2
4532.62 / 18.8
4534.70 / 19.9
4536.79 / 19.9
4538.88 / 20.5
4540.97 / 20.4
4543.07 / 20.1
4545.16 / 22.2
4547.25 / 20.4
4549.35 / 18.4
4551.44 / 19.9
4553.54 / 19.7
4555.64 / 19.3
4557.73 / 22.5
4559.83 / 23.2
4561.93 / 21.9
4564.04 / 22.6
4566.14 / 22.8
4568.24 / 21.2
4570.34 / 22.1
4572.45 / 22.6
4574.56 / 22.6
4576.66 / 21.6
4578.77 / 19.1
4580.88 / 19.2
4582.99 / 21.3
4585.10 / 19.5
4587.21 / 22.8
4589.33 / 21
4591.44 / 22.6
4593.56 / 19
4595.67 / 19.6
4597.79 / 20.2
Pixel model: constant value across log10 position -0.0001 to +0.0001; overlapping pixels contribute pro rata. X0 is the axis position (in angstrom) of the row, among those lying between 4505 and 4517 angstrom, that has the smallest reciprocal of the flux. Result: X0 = 4507.64 angstrom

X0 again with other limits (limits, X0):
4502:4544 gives 4507.64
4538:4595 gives 4559.83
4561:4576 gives 4566.14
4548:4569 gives 4559.83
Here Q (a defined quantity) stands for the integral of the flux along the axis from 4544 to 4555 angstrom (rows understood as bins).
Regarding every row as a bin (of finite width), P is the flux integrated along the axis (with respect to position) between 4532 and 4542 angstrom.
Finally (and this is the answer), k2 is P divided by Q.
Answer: 0.90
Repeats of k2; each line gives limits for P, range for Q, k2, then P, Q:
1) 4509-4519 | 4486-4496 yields 1.08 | 217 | 200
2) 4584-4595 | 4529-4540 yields 1.08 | 230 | 214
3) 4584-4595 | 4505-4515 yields 1.05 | 230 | 219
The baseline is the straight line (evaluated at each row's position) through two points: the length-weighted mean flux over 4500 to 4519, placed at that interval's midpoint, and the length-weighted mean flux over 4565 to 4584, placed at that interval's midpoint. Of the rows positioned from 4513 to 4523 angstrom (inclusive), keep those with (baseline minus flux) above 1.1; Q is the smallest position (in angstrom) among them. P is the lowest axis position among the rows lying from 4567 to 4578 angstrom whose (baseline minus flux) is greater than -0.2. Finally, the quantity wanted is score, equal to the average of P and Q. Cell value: 4541.1 angstrom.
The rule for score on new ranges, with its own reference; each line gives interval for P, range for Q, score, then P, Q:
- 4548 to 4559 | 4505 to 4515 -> 4531.6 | 4549.35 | 4513.87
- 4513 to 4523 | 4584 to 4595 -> 4549.5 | 4513.87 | 4585.10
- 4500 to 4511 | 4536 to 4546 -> 4519.1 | 4501.41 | 4536.79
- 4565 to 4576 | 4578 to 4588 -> 4573.5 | 4568.24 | 4578.77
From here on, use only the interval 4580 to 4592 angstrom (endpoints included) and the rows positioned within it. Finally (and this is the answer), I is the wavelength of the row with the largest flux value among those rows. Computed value 4587.21 angstrom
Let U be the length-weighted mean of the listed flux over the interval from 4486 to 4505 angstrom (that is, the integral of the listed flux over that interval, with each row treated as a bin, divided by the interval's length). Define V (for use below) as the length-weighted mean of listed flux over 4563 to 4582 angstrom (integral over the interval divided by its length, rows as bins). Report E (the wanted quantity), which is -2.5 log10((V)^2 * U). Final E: -9.94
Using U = 20.4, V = 21.5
